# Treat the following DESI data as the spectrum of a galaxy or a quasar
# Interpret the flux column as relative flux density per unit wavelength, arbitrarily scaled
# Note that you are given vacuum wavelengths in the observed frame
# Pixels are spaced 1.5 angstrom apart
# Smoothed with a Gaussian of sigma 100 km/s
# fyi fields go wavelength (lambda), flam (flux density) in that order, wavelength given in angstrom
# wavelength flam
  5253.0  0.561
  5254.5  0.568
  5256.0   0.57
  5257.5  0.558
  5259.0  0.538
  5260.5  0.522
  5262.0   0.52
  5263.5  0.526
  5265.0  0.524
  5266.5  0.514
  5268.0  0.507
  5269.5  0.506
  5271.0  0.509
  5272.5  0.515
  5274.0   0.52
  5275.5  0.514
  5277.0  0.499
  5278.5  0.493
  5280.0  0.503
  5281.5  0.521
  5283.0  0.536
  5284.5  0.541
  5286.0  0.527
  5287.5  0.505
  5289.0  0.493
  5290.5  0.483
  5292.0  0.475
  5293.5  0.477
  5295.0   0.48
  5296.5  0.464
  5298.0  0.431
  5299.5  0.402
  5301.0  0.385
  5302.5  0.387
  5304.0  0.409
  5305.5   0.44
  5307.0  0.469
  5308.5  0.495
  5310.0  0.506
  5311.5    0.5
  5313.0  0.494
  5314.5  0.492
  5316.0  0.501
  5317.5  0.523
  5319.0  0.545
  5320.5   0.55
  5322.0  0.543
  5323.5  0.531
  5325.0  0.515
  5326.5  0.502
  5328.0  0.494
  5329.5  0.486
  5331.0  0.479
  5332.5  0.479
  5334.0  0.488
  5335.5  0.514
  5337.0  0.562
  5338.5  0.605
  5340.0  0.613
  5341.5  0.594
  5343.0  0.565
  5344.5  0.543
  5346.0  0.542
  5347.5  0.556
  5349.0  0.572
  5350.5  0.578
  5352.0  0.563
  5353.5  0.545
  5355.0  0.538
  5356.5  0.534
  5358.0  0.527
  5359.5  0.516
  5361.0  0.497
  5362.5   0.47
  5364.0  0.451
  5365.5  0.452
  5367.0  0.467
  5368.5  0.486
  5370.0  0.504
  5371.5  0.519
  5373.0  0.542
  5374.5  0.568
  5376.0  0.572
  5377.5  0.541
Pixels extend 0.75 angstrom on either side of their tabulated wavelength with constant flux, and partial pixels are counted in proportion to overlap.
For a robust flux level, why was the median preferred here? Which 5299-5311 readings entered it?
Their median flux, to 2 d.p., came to 0.42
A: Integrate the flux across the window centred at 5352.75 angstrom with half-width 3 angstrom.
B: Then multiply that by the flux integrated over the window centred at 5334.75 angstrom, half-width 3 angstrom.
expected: 10.2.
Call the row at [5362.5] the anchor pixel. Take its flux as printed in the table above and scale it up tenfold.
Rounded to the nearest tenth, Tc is 4.7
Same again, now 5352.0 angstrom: 5.6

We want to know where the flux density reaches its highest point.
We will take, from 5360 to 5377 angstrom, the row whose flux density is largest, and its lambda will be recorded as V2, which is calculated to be 5376.0 angstrom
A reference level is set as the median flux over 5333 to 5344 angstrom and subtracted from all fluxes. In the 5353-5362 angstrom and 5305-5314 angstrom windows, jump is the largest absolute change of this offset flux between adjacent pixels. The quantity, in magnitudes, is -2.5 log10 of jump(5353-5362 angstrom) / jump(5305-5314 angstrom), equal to 0.5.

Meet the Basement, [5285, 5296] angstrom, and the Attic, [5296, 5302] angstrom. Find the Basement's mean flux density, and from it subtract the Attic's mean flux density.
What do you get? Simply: 0.07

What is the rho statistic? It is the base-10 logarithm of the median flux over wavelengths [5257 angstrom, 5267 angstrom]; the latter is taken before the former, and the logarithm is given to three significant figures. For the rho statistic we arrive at -0.281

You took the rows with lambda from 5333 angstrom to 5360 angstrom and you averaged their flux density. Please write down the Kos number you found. 0.553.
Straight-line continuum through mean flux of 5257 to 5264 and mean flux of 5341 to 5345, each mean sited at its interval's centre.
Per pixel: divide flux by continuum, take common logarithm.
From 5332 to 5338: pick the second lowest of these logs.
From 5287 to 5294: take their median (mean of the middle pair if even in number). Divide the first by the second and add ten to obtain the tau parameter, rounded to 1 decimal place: 11.2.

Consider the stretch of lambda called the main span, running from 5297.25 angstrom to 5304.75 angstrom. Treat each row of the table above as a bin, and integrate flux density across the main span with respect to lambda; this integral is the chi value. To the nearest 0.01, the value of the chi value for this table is 3.02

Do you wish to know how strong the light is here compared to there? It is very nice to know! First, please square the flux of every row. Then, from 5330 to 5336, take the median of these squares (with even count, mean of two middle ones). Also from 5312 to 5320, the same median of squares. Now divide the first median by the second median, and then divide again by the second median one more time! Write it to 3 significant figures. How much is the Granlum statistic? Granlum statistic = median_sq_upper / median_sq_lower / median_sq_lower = 3.71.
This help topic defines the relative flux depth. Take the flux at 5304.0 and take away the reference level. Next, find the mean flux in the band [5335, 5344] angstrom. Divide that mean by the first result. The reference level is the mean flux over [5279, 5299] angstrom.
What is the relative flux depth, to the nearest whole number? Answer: -7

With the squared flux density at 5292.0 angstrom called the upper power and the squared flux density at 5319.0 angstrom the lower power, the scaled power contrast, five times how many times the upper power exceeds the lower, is 3.8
